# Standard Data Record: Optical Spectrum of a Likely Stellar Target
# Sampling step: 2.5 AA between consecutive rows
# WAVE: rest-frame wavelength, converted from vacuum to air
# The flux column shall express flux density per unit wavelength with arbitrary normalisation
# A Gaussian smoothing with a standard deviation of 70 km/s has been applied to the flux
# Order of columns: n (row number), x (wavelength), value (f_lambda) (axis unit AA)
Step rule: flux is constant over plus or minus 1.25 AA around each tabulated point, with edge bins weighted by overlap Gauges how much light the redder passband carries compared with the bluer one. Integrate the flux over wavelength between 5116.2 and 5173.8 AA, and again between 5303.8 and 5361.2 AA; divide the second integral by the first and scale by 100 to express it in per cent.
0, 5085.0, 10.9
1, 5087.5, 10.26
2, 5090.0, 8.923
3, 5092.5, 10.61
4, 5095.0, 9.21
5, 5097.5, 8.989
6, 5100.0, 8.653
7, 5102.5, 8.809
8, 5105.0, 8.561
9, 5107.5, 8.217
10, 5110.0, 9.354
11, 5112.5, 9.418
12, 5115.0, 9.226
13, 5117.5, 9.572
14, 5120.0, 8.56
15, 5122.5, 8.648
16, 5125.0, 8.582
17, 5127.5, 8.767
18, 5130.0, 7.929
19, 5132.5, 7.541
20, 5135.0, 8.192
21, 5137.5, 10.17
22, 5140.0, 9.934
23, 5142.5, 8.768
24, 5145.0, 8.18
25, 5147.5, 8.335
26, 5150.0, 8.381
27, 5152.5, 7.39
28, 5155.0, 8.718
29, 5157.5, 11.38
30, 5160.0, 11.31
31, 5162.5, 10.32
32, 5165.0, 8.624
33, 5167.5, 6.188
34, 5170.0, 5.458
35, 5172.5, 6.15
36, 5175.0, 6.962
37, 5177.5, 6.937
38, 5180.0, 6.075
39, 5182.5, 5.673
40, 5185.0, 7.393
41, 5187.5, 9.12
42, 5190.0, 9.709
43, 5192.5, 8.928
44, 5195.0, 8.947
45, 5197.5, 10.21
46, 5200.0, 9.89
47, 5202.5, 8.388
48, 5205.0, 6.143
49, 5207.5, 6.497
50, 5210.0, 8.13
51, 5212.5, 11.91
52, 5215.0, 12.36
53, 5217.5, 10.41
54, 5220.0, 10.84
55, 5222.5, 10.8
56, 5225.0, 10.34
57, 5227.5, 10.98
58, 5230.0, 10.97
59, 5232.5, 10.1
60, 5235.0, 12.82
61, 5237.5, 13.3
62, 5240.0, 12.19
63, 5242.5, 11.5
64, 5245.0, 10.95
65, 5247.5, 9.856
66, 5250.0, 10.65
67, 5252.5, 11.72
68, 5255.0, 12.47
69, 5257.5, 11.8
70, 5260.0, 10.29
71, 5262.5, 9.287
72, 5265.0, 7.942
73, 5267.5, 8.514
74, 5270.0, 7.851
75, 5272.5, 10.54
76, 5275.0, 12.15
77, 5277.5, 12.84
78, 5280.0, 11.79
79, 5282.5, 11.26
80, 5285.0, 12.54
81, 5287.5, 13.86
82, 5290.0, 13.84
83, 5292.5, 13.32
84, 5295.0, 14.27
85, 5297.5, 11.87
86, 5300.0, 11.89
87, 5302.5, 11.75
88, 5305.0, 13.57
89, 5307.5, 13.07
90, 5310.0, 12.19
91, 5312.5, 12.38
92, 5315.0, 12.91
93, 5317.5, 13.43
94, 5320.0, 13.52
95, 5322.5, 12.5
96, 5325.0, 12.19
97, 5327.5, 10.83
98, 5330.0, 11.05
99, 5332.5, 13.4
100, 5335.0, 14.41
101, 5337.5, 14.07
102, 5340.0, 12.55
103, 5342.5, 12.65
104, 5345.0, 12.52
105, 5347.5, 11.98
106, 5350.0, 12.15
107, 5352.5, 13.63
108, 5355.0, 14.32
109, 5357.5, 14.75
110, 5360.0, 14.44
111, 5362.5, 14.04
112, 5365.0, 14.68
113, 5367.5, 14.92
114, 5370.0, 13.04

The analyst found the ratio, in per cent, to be 151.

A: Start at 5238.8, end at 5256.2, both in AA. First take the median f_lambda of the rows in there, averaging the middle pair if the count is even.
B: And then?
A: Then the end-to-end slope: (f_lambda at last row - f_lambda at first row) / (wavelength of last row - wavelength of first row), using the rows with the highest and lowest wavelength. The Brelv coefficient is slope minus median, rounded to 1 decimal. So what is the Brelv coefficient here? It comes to -11.5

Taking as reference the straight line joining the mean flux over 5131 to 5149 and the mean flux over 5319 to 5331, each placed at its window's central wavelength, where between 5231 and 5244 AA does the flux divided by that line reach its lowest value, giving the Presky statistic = 5232.5 AA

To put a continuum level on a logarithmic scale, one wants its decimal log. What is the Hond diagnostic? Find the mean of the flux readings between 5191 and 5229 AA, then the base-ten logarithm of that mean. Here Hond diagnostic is 0.985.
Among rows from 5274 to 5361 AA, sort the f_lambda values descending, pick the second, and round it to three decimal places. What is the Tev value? 14.440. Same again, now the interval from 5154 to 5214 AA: 11.380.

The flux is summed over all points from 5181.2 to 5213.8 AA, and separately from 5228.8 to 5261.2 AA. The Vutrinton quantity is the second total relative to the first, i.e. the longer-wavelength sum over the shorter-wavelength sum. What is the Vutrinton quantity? 1.3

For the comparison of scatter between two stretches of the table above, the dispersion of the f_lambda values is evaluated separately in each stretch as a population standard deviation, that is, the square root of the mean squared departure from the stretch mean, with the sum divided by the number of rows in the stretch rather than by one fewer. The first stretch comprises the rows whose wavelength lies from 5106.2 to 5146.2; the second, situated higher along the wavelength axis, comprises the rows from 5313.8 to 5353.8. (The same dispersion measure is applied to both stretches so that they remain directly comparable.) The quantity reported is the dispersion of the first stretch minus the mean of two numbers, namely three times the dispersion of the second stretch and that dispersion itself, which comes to -1.2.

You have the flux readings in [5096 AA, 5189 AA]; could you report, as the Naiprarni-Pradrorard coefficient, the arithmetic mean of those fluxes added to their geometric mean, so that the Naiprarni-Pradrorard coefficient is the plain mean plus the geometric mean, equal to 16.7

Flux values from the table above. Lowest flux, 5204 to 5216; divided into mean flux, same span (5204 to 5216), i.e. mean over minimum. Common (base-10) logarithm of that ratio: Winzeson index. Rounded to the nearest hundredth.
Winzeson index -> 0.17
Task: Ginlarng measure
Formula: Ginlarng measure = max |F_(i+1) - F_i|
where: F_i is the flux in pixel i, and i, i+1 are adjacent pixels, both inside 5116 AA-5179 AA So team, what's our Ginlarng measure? 2.7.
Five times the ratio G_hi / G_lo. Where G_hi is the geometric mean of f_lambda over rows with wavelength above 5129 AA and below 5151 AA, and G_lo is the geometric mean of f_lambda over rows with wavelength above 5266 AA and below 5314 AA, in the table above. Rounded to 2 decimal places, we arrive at 3.58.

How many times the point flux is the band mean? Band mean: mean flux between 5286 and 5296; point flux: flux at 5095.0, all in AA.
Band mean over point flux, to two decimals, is 1.50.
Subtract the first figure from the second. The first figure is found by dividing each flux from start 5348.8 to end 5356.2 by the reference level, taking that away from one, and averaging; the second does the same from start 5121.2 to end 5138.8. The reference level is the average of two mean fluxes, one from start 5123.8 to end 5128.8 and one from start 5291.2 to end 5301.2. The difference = 0.45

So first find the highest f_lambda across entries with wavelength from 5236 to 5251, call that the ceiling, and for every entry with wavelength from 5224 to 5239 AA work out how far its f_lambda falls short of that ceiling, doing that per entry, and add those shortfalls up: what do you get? 11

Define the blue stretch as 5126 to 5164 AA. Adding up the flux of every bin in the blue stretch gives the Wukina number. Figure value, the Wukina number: 135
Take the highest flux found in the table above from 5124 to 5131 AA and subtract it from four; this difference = -4.8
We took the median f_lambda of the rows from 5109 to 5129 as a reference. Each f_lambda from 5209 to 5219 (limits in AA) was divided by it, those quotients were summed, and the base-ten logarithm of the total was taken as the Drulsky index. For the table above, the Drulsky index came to 0.68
